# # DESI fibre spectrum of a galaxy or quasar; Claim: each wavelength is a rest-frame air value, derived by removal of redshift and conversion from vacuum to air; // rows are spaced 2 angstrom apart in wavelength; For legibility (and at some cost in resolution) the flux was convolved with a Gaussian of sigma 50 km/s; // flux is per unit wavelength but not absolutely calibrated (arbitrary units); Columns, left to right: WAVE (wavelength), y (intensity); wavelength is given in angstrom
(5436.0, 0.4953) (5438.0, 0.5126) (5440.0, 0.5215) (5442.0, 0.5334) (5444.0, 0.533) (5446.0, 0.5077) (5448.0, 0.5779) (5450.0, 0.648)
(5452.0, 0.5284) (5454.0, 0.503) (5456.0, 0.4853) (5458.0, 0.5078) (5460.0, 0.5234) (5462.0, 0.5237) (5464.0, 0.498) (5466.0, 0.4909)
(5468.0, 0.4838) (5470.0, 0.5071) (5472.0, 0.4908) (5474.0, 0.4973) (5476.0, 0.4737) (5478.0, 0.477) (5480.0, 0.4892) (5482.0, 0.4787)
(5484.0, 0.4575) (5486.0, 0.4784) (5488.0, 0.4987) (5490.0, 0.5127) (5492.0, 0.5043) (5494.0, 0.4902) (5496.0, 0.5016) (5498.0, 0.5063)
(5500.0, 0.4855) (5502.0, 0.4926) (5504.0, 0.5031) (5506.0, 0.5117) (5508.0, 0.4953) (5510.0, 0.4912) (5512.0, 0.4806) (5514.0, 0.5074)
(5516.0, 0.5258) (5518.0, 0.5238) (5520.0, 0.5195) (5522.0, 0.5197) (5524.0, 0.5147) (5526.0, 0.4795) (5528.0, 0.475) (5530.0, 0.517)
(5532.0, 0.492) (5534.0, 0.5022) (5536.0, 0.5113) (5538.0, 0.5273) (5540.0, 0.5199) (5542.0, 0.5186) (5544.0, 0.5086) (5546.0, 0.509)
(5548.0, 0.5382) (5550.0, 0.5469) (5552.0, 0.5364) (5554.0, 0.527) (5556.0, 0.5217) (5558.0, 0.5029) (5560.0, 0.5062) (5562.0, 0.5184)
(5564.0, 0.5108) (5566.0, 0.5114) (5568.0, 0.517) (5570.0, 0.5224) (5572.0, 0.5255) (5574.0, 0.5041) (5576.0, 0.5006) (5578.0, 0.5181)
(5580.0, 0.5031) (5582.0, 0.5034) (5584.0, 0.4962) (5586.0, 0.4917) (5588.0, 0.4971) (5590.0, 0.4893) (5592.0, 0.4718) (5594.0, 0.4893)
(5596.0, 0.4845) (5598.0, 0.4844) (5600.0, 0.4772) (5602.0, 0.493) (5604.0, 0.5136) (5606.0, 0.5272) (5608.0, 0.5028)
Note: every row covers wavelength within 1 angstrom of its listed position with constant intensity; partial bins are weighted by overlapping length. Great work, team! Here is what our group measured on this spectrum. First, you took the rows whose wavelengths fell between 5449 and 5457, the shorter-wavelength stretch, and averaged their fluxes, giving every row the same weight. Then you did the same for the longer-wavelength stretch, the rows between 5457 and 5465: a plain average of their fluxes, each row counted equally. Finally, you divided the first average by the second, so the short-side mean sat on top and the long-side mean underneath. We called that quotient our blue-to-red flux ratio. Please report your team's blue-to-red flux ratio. 1.05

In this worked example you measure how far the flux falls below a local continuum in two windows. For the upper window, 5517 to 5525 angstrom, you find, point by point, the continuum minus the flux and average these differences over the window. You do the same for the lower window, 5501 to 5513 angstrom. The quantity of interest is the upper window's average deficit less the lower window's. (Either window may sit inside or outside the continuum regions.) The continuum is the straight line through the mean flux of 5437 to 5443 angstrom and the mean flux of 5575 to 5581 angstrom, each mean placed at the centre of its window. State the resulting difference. -0.025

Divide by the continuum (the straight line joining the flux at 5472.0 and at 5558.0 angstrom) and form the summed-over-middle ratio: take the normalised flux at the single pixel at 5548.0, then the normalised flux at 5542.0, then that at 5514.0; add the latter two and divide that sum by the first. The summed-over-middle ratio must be 1.92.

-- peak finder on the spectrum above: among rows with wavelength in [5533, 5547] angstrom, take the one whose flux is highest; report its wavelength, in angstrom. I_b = 5538.0 angstrom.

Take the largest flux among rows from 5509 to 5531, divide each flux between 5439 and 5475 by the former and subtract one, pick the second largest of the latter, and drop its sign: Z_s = 0.10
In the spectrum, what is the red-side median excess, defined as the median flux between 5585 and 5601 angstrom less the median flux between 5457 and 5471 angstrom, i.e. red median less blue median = -0.020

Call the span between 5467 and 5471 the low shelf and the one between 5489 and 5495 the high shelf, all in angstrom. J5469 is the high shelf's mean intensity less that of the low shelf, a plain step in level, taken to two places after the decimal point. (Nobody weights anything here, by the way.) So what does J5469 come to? 0.01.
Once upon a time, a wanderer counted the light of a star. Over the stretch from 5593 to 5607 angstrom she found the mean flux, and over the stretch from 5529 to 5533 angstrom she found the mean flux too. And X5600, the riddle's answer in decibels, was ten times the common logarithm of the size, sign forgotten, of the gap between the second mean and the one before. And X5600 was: -20.5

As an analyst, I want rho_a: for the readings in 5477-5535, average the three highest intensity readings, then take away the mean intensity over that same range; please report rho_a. 0.025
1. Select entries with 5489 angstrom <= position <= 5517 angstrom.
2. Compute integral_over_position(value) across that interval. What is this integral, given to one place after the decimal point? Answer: 14.0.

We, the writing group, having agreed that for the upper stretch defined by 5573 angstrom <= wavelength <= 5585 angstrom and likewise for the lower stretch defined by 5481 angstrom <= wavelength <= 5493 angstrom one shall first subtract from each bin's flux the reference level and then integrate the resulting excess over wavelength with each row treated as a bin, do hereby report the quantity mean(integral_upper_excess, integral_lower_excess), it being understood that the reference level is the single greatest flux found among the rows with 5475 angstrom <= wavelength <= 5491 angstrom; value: -0.20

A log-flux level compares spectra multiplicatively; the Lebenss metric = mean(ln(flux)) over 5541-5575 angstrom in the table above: -0.66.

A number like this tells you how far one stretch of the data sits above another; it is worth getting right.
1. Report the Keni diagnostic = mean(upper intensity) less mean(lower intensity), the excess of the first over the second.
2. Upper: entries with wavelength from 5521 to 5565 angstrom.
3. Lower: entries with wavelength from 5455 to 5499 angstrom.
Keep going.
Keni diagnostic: 0.019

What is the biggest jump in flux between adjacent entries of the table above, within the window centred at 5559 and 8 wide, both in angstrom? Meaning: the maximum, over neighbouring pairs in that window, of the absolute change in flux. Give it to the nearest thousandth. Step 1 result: 0.019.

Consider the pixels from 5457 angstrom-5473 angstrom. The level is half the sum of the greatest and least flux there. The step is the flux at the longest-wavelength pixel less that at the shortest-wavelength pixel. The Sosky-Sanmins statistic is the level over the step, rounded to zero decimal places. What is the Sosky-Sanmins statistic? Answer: -30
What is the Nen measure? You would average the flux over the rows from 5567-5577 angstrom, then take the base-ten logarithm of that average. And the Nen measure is -0.289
